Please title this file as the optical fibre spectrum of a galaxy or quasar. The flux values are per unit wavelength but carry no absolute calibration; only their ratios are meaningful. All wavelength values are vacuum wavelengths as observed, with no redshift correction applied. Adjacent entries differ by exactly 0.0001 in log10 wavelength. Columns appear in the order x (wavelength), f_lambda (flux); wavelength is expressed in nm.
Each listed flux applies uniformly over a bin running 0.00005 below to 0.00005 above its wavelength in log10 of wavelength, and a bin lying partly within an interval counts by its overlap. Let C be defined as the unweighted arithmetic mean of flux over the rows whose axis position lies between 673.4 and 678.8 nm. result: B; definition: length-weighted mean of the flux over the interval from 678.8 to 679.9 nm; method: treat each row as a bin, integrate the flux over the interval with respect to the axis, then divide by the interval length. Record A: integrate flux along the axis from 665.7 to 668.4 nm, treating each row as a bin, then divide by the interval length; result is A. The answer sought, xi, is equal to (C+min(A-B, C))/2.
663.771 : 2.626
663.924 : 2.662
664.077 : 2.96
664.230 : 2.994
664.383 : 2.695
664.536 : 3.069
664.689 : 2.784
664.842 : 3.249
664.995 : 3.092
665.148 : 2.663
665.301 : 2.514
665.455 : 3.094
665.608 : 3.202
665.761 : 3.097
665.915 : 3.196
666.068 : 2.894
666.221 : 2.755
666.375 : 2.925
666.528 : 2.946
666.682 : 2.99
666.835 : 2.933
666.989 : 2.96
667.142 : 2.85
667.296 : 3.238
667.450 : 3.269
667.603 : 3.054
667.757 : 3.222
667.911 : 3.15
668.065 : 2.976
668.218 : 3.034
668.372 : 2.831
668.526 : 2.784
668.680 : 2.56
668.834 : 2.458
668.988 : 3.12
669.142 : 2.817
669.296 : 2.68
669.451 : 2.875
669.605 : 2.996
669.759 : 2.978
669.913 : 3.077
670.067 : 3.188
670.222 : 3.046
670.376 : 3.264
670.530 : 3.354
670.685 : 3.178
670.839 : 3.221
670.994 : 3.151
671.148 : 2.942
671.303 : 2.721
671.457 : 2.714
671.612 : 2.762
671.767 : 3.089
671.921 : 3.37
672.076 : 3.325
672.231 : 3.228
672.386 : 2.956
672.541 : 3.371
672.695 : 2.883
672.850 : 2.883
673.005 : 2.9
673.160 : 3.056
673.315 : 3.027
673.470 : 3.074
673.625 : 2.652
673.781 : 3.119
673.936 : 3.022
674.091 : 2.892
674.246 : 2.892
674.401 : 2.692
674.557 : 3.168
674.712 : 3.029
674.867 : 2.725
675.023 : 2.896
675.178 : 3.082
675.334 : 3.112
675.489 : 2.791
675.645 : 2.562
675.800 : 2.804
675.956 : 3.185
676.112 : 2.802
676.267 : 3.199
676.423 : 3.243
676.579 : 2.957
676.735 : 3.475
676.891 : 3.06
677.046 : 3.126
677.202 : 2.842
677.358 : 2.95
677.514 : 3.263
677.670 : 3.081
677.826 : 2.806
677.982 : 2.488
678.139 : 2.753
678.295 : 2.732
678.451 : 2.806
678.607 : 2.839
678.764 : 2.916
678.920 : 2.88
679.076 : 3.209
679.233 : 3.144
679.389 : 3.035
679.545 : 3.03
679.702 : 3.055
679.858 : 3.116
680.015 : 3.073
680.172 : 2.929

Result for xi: 1.45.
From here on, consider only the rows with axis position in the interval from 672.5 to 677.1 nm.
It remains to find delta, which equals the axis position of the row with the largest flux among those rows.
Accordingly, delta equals 676.735 nm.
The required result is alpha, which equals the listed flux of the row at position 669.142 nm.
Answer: 2.817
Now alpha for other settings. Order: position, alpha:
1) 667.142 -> 2.85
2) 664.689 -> 2.784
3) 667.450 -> 3.269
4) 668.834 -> 2.458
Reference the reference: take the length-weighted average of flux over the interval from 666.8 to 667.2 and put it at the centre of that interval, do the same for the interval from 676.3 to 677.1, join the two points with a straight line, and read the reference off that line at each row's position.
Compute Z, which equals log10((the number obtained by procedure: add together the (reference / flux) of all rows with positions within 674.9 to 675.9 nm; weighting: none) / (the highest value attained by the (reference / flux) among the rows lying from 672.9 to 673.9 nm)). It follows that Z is 0.75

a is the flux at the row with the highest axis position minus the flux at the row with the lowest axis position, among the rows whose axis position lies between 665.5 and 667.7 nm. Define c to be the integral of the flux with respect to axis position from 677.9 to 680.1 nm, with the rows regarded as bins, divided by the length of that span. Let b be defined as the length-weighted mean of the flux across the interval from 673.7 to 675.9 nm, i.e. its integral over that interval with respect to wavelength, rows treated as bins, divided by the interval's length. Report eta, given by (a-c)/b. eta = -1.06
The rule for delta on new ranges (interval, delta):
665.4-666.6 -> 665.608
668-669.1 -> 668.988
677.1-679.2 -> 677.514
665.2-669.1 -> 667.450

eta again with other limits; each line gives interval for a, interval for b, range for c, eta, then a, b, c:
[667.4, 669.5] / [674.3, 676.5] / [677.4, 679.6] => -1.13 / -0.4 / 2.95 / 2.93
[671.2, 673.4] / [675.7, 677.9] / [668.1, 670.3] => -0.85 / 0.3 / 3.05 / 2.89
